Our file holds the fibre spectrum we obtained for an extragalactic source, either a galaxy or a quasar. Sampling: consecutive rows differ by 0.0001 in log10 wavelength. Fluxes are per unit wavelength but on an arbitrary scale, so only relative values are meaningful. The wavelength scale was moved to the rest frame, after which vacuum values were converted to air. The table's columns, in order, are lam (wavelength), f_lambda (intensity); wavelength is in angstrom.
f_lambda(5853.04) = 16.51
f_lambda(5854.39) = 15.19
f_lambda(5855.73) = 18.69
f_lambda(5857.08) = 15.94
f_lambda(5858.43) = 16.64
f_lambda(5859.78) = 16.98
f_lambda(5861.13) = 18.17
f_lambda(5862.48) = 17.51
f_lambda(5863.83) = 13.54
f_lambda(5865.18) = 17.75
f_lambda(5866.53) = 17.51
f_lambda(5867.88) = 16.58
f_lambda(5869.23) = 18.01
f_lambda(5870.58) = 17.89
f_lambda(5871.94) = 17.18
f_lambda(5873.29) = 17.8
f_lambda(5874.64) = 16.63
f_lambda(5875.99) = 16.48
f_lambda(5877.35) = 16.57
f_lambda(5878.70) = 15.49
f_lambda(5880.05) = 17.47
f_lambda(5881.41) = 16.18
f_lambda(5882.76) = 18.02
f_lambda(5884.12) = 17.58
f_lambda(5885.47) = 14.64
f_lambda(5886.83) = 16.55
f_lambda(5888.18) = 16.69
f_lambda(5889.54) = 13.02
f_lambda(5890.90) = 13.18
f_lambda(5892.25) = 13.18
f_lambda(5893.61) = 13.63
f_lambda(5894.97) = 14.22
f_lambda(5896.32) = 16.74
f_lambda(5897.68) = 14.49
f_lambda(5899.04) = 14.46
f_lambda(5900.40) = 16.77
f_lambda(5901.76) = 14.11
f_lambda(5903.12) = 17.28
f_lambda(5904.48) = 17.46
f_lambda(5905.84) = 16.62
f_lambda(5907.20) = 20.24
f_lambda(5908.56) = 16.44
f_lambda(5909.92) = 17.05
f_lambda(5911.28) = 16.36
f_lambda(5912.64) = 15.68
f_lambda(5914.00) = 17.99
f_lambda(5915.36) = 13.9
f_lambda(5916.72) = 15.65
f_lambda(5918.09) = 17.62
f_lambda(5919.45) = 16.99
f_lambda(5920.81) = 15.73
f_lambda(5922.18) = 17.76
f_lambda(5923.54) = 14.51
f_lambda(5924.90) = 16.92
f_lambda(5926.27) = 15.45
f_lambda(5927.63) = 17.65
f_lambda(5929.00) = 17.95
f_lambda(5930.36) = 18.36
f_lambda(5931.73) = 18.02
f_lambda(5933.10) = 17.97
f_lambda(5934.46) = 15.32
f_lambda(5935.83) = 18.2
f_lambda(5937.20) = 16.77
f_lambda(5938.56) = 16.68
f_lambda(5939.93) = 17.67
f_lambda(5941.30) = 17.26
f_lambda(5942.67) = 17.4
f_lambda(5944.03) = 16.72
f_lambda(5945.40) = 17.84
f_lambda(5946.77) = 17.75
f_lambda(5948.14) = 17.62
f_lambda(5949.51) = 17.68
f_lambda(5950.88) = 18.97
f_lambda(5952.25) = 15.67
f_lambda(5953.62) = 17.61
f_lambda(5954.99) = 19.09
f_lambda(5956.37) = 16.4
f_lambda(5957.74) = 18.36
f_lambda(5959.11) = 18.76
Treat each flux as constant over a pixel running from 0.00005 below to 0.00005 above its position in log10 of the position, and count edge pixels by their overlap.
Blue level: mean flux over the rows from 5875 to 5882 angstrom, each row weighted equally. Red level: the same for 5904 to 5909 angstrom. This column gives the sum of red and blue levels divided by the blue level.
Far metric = 2.08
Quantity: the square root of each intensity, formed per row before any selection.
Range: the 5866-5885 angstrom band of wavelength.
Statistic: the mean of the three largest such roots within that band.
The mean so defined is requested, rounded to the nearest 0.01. 4.24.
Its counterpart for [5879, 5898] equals 4.21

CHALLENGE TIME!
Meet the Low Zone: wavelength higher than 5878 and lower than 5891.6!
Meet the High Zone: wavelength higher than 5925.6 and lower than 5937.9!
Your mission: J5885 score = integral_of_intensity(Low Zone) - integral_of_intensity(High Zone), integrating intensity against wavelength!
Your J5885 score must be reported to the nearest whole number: 3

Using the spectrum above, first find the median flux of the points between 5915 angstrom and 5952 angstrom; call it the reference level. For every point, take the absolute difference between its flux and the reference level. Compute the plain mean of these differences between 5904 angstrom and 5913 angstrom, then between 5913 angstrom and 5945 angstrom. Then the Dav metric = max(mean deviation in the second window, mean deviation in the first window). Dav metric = 1.25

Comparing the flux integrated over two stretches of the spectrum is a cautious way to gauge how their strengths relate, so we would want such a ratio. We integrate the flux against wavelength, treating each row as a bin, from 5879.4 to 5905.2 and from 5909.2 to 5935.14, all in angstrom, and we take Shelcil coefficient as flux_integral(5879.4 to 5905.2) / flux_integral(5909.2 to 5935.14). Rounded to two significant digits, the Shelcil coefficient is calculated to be 0.93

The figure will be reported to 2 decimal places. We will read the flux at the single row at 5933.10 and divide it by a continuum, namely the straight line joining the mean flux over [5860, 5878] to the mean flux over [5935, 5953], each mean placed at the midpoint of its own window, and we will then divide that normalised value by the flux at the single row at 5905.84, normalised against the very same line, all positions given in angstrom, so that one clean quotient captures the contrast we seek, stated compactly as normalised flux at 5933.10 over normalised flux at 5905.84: 1.07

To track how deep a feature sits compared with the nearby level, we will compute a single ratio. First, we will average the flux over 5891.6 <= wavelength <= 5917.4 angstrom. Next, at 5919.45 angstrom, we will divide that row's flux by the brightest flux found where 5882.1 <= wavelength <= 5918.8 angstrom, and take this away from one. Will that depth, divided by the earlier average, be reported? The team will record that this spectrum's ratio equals 0.010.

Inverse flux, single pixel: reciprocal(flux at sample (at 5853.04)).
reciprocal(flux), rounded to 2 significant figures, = 0.061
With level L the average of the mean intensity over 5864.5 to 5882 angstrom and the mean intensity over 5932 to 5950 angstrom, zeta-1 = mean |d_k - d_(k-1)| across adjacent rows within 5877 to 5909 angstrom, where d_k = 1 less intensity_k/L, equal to 0.10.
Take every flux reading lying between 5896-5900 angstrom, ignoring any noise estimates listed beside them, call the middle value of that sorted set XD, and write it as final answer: 14.5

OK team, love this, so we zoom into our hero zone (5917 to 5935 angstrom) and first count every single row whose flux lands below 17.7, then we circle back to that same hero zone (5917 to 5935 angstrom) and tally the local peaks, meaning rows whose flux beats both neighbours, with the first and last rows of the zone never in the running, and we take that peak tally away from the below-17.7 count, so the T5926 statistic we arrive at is 5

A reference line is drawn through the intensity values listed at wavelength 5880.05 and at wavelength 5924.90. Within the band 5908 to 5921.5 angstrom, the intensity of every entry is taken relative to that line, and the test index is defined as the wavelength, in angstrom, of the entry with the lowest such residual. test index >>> 5915.36 angstrom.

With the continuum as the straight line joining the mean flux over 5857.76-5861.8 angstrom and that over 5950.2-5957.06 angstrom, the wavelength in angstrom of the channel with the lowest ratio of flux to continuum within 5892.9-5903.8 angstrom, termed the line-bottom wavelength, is 5893.61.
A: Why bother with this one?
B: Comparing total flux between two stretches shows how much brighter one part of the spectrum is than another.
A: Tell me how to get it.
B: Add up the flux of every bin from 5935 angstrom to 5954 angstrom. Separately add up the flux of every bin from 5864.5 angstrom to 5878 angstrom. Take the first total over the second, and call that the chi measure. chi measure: 1.4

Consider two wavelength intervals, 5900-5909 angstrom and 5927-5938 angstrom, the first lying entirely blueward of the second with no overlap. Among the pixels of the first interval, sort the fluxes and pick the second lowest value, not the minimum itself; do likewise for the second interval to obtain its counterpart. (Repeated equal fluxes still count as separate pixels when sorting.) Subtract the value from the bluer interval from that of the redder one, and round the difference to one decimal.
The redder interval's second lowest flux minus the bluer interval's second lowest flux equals 0.3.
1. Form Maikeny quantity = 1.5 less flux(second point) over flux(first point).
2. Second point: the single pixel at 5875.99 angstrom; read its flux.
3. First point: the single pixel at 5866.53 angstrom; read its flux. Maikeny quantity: 0.56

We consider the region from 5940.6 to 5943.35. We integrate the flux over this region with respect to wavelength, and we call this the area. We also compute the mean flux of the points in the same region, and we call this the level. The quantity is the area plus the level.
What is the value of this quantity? 65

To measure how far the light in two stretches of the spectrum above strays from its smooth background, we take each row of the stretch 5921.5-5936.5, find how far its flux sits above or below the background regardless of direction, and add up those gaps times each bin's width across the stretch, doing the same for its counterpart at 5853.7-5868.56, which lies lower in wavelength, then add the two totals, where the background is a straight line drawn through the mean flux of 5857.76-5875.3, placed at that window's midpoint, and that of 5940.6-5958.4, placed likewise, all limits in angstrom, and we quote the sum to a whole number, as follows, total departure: 31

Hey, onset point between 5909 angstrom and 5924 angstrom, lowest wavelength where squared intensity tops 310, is 5914.00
